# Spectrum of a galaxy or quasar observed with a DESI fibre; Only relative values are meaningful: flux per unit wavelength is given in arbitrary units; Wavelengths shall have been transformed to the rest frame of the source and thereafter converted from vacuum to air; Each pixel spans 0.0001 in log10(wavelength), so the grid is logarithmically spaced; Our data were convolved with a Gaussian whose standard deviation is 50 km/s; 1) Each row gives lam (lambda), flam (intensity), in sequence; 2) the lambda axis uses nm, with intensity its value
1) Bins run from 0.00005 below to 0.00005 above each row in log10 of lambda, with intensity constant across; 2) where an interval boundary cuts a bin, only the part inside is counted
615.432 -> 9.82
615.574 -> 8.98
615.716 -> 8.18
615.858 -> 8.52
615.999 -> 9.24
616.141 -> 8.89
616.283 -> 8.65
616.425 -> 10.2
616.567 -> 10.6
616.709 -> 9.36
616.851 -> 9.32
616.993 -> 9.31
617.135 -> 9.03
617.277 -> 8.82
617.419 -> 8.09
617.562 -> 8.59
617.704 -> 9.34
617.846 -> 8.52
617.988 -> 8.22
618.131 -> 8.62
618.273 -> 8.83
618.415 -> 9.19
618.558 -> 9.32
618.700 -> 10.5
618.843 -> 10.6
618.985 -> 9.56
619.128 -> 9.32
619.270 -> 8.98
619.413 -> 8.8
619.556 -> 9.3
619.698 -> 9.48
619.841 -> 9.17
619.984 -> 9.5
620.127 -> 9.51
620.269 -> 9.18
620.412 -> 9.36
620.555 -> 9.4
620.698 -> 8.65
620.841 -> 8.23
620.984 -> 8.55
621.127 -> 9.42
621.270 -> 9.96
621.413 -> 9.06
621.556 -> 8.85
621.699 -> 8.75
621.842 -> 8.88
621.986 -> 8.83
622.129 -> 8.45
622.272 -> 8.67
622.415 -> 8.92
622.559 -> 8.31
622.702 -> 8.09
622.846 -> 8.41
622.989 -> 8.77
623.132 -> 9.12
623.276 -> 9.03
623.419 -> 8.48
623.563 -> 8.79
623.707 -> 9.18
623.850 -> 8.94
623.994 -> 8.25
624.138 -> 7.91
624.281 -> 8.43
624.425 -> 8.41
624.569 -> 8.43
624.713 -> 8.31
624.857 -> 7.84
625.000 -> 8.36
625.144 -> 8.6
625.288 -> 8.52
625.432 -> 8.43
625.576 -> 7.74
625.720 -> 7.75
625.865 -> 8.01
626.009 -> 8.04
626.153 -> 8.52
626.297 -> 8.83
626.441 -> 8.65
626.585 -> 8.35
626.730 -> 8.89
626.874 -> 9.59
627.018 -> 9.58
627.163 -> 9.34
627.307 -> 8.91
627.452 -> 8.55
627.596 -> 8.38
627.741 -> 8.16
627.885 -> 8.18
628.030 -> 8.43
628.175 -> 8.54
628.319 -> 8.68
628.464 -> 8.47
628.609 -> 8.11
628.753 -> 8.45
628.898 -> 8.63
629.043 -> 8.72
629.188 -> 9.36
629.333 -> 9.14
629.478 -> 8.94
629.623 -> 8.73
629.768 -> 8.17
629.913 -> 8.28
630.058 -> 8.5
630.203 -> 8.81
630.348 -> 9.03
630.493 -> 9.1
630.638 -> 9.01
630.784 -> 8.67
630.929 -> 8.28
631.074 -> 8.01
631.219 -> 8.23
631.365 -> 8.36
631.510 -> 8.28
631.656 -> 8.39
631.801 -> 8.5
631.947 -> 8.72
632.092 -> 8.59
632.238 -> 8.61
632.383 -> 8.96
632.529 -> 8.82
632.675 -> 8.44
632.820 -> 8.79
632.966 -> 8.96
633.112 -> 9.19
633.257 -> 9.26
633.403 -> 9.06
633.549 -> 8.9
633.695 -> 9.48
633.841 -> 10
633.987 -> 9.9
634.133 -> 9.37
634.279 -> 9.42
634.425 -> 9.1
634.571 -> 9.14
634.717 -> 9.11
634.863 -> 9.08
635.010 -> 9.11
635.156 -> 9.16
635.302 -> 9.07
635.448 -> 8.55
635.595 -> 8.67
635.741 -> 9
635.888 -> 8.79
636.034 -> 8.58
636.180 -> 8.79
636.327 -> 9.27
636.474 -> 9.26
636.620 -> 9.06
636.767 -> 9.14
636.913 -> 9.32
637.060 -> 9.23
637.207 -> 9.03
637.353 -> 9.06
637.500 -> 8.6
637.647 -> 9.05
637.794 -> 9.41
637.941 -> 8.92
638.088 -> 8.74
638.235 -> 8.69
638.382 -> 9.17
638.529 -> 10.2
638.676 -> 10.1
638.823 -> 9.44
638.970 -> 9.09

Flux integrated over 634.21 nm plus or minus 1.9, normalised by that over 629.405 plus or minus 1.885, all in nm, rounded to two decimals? 1.07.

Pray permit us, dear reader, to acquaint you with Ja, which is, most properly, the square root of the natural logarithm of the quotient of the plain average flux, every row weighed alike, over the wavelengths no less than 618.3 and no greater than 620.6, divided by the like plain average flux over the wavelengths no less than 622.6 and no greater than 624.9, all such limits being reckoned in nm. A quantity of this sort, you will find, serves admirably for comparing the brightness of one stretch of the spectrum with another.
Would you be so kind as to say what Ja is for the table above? 0.32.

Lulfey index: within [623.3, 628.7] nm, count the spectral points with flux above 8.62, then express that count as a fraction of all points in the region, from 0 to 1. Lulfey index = 0.30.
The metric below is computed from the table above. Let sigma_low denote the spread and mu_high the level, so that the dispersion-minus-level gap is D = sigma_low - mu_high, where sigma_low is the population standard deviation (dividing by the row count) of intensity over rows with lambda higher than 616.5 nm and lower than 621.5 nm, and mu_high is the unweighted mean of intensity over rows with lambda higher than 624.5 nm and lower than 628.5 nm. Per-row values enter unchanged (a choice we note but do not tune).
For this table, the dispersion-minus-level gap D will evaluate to -7.91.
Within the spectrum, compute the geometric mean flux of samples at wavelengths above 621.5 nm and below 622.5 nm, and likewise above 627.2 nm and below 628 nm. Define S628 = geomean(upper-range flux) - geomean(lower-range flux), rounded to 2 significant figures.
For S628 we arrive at -0.33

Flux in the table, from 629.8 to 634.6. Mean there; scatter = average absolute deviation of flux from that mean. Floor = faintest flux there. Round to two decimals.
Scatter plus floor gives 8.39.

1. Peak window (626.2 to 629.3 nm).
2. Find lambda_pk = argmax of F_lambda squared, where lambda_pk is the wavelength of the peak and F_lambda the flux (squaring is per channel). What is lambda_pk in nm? 626.874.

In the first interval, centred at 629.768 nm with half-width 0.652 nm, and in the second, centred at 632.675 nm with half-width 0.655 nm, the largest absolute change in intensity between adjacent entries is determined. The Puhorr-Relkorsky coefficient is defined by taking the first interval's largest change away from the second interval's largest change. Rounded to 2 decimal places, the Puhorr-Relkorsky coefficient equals -0.18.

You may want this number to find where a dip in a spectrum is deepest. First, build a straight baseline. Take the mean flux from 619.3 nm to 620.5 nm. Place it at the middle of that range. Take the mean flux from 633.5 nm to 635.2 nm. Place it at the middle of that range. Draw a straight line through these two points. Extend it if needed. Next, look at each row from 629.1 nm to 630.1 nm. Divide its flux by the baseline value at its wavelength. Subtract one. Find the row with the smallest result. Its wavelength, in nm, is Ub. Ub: 629.768 nm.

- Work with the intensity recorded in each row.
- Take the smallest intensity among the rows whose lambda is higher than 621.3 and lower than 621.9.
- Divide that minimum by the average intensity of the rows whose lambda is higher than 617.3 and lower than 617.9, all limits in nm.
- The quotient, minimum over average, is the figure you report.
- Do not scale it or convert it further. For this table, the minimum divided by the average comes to 1.01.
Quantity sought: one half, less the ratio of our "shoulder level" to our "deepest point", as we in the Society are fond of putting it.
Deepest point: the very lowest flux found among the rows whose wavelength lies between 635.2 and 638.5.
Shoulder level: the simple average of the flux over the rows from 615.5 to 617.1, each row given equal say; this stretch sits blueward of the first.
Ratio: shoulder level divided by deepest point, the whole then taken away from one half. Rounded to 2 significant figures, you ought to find -0.58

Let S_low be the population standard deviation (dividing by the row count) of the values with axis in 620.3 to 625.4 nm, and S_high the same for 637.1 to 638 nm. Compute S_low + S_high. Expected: 0.684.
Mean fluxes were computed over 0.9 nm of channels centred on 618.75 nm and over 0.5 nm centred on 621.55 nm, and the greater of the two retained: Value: 9.7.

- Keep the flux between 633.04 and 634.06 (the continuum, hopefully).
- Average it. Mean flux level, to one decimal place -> 9.4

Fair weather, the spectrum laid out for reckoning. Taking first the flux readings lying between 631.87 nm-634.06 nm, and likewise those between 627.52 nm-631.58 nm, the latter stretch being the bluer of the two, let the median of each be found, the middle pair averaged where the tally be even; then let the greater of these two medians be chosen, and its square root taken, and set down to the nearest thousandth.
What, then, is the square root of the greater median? 2.993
